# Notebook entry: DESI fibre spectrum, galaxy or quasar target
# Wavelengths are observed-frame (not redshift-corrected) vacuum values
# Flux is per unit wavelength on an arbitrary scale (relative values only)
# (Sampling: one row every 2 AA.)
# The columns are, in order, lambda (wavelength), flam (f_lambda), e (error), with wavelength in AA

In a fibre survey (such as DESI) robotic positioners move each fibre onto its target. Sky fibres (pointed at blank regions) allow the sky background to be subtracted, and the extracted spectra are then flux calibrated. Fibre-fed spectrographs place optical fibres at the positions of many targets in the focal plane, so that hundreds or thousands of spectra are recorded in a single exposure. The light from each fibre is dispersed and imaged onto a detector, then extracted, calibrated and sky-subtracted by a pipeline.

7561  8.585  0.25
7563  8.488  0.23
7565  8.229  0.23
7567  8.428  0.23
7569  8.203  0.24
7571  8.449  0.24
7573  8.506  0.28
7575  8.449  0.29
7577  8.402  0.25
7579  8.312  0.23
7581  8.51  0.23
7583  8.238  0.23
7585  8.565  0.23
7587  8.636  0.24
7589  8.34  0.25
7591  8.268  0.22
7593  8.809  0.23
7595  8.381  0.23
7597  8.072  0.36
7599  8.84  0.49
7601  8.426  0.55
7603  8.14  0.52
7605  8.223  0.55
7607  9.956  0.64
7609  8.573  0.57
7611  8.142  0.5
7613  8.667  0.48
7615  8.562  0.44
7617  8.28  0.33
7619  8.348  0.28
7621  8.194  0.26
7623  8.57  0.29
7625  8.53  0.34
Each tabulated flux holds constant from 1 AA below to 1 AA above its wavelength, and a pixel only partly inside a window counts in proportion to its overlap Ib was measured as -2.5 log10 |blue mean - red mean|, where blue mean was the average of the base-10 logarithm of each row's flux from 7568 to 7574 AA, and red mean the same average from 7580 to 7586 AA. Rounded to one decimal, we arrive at 6.4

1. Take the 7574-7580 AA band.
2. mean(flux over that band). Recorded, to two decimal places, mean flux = 8.39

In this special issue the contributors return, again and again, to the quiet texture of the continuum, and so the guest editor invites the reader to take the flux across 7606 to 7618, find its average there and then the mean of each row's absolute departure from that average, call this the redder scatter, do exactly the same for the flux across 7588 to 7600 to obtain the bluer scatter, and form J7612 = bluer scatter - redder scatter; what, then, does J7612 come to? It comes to -0.17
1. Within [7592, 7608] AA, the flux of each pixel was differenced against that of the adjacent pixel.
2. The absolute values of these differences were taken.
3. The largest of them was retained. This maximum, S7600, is 1.7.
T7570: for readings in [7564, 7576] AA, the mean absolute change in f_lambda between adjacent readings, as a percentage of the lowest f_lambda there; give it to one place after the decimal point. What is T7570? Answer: 1.9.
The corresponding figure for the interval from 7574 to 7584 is 1.8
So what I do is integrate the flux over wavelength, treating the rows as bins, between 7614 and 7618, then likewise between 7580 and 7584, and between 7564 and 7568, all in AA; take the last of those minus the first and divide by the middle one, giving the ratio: -0.011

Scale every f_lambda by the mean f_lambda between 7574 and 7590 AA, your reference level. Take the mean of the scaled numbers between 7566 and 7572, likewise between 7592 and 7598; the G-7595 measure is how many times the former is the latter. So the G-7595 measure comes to 0.99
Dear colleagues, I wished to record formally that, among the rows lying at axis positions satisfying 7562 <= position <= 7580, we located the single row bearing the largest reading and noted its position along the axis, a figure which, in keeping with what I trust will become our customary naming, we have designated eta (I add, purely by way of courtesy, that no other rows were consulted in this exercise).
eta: 7573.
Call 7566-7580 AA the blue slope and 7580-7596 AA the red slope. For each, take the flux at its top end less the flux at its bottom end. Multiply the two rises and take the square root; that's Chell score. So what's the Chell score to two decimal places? 0.12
